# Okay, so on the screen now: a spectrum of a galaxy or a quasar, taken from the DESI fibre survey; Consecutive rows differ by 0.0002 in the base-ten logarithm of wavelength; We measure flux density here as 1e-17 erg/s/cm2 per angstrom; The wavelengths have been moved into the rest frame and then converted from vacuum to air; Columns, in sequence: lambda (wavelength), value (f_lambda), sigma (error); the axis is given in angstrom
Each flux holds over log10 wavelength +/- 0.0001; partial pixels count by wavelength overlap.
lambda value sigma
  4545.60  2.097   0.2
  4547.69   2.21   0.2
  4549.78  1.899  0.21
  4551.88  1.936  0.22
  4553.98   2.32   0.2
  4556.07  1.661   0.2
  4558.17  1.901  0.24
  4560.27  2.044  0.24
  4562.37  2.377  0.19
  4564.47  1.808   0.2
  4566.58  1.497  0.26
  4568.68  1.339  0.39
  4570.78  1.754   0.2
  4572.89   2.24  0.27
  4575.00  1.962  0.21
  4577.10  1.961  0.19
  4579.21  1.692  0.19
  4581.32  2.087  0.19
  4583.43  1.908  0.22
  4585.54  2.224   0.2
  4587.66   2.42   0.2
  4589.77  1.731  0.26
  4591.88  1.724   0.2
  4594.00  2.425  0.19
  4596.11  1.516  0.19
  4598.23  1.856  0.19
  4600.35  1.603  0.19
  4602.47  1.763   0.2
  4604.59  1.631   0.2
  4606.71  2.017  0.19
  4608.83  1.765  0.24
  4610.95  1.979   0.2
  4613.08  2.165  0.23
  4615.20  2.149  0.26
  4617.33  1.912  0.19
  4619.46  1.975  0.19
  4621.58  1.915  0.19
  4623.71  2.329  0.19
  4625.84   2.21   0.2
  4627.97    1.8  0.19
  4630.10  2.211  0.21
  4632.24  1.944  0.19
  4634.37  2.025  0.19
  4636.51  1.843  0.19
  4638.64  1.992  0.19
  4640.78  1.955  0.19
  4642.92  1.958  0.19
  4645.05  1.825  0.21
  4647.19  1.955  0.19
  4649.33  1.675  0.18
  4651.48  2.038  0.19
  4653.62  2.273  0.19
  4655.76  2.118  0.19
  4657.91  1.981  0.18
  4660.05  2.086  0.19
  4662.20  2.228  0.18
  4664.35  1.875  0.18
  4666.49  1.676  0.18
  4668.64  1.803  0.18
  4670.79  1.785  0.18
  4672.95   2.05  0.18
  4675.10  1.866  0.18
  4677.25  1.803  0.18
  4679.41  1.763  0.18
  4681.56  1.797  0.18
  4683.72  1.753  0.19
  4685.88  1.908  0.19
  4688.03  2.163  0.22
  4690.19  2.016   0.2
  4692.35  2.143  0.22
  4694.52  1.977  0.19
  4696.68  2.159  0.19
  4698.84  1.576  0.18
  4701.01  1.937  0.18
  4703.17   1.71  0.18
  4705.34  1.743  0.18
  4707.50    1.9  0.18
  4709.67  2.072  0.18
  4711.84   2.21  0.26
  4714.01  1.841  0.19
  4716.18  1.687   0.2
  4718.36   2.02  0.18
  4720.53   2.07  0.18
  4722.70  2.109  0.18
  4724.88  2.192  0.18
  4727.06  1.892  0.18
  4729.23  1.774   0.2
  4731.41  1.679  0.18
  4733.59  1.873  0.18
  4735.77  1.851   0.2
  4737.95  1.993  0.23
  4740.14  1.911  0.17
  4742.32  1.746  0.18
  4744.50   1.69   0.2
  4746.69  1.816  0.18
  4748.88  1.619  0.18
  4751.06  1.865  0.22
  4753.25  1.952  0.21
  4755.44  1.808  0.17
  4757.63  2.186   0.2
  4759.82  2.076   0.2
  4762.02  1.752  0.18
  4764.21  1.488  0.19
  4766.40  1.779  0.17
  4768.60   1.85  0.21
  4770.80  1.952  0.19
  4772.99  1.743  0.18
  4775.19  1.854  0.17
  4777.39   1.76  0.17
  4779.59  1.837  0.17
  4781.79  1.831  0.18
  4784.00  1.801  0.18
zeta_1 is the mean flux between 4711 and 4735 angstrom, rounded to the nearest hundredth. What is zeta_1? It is 1.94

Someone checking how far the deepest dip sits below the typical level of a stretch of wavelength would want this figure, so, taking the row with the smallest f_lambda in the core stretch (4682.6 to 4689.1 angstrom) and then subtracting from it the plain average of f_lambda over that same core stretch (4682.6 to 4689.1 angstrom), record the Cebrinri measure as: -0.19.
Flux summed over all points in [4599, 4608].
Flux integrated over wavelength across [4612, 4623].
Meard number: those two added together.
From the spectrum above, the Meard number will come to 29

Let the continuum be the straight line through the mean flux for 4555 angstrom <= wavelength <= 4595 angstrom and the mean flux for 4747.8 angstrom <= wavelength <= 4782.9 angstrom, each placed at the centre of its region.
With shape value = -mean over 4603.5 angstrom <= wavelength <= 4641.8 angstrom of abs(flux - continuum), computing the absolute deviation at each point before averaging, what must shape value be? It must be -0.148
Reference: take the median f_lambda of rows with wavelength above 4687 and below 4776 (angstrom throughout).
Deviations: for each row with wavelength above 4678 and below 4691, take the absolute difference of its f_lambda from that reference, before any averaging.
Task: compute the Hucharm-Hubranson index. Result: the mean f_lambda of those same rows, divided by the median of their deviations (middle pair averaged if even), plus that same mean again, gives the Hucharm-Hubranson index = 18.4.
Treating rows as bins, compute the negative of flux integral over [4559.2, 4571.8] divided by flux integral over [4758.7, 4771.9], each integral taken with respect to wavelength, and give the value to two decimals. -0.95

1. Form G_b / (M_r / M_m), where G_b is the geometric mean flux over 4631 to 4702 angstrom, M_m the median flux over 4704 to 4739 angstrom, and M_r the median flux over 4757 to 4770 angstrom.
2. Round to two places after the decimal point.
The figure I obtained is 2.02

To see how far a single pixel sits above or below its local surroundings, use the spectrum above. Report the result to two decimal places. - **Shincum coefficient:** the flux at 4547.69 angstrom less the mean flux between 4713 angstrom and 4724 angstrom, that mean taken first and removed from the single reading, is 0.26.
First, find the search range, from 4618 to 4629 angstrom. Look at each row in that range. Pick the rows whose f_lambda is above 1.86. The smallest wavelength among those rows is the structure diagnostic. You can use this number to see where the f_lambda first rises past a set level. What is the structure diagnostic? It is 4619.46 angstrom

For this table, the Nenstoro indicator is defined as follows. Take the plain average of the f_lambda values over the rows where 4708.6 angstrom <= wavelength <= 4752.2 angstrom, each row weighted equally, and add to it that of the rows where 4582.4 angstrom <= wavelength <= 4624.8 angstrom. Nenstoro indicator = 3.85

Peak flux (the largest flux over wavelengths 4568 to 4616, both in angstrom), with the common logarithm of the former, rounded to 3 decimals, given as 0.385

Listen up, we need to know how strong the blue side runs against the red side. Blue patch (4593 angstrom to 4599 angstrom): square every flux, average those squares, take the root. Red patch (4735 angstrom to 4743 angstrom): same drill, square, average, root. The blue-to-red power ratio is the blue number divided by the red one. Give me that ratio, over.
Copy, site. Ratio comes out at 1.05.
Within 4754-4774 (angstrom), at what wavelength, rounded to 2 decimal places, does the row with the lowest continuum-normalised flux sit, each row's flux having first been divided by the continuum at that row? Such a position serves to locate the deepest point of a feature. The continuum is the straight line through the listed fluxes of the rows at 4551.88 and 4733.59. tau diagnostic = 4764.21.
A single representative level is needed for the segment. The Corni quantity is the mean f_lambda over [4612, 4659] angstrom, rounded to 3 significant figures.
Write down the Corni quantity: 2.01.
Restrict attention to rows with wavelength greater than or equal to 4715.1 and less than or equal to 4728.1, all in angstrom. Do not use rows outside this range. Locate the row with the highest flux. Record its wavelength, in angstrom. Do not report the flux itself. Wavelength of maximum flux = 4724.88 angstrom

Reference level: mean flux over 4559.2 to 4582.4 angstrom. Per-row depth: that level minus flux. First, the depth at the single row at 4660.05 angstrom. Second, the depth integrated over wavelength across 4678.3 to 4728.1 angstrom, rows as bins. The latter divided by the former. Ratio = 13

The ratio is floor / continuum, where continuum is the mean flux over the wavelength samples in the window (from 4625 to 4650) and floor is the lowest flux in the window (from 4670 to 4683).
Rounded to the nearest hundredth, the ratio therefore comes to 0.90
